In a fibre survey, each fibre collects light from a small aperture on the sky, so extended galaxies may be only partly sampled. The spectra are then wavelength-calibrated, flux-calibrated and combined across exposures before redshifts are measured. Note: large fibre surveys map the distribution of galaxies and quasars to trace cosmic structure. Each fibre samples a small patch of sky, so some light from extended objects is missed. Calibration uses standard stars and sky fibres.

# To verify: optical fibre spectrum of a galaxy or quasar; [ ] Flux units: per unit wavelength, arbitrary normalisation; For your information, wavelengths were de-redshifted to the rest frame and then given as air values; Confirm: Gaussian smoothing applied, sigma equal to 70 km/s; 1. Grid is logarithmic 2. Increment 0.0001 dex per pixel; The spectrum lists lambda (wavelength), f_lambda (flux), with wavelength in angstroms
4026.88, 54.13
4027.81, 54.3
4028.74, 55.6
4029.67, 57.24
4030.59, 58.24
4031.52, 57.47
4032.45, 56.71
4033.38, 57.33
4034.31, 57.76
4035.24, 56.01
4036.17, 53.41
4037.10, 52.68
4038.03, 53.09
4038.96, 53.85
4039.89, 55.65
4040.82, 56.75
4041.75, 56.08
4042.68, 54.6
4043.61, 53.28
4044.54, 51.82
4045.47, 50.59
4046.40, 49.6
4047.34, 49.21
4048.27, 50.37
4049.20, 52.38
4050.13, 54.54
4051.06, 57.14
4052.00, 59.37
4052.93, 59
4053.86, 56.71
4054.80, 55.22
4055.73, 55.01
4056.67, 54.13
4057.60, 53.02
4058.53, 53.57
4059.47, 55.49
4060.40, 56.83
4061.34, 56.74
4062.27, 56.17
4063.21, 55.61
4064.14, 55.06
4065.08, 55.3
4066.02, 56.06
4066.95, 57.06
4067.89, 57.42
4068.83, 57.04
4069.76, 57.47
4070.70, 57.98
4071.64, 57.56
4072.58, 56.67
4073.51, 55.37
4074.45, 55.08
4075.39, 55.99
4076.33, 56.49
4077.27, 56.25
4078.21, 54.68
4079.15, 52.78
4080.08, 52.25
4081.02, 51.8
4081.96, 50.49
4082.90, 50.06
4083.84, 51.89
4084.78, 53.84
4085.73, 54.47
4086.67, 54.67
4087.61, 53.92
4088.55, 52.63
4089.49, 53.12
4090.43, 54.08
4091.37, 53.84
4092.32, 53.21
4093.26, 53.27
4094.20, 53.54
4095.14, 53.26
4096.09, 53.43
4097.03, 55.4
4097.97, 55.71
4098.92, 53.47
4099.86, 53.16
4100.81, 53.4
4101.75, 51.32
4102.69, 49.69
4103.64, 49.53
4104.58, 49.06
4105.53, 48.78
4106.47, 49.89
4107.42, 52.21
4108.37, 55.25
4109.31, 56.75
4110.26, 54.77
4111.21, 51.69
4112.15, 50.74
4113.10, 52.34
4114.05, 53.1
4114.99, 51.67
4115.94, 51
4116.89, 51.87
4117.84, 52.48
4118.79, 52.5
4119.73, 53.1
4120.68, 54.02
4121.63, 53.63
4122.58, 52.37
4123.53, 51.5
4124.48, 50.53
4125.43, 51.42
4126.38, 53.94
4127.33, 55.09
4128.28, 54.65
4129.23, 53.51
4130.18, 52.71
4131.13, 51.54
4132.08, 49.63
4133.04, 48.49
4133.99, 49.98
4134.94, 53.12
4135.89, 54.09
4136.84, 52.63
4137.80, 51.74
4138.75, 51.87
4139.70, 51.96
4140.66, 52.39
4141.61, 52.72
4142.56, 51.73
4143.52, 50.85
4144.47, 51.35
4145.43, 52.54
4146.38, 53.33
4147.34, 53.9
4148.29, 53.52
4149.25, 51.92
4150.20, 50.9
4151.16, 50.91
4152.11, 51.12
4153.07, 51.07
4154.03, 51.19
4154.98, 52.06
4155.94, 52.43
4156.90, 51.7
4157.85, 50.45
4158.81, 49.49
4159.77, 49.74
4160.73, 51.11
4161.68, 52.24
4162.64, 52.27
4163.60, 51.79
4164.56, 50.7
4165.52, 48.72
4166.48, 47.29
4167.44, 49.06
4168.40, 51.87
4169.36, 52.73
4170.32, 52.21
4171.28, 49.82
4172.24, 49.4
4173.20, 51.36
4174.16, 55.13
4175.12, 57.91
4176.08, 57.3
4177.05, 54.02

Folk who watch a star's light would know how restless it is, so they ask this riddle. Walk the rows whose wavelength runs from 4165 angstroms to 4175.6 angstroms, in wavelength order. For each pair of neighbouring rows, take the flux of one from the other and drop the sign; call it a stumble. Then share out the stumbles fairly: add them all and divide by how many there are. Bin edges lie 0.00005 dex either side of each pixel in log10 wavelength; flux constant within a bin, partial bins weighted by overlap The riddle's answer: 1.9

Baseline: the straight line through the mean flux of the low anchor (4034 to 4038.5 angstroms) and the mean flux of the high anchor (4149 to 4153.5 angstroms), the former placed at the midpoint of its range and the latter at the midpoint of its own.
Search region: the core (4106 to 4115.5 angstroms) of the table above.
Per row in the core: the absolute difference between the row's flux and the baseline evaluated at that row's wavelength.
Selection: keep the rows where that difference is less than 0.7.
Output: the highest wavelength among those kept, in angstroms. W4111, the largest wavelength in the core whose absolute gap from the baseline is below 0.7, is 4114.99 angstroms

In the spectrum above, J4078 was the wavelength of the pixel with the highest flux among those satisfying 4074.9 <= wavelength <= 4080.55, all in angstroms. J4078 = 4076.33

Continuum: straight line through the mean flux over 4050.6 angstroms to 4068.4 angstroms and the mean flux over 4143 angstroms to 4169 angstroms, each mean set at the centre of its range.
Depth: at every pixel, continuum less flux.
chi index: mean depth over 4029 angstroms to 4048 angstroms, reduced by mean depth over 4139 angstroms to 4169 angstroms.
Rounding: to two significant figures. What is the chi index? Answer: 2.6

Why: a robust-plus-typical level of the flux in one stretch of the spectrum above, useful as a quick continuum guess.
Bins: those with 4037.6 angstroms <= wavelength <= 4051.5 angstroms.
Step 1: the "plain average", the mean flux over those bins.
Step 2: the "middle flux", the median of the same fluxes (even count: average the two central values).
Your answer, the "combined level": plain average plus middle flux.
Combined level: 107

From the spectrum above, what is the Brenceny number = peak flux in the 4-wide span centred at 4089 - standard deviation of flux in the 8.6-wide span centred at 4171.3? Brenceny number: 51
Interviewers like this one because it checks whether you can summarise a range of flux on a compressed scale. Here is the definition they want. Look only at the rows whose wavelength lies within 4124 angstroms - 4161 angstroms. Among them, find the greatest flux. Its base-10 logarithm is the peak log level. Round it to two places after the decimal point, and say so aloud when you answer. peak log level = 1.74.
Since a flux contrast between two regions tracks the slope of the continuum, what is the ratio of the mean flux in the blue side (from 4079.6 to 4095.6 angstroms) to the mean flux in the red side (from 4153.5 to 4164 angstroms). 1.03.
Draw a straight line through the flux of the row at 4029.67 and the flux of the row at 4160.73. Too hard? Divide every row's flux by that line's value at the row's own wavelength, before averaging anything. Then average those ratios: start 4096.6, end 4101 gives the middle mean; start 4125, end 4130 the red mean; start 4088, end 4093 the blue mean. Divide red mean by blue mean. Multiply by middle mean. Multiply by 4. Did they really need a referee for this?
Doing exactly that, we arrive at 4.2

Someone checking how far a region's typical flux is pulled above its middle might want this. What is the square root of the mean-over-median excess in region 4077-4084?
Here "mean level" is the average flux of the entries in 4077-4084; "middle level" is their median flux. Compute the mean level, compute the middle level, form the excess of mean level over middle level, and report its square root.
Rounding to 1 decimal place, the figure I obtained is 0.7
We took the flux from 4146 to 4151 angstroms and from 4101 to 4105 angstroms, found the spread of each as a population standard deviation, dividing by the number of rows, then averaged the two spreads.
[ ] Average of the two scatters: 0.99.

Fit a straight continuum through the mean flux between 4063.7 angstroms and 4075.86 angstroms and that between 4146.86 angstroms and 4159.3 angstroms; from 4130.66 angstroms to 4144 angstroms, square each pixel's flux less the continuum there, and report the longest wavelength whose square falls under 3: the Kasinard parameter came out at 4143.52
